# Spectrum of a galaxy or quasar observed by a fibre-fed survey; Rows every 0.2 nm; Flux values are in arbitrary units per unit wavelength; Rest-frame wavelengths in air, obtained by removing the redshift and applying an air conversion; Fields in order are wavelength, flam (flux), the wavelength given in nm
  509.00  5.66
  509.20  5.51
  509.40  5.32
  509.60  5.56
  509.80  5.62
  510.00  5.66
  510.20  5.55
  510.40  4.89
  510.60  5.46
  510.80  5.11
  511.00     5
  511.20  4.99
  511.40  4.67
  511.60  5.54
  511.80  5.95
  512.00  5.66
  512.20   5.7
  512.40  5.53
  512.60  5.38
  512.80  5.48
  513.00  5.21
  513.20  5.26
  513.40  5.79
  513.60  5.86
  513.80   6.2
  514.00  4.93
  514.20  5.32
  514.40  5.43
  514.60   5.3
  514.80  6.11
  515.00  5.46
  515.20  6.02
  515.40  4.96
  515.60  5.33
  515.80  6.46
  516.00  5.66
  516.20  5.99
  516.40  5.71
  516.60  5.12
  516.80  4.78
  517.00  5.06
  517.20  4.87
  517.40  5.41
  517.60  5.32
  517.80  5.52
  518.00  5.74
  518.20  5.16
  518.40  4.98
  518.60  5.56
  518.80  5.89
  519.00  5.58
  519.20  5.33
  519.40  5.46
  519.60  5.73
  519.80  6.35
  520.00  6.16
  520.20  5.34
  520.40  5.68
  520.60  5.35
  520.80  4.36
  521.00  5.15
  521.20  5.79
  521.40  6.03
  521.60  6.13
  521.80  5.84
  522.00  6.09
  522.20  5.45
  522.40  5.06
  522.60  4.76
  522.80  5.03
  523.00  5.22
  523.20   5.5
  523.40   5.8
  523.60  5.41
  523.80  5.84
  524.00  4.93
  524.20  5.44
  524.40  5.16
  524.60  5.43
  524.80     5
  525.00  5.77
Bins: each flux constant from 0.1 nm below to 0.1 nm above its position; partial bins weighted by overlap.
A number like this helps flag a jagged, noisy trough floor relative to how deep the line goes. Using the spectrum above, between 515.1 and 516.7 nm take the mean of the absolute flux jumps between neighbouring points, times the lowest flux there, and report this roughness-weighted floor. 3.2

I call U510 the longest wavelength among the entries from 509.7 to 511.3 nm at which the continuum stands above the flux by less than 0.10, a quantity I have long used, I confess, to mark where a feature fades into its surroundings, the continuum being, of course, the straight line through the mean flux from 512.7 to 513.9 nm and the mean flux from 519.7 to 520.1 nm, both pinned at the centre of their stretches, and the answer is 510.60 nm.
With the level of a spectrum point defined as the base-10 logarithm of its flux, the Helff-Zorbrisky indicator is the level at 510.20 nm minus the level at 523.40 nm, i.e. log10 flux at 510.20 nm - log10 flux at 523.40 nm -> -0.019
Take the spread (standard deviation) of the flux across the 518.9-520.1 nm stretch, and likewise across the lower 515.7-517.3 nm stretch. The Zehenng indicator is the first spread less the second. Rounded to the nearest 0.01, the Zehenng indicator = -0.19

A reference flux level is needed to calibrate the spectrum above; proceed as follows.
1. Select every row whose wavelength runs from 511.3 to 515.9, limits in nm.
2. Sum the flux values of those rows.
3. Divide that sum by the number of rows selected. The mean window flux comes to 5.55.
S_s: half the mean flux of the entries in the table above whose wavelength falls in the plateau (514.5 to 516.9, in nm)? 2.79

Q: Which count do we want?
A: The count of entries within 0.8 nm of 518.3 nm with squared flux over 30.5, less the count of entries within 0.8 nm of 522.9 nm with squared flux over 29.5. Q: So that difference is 1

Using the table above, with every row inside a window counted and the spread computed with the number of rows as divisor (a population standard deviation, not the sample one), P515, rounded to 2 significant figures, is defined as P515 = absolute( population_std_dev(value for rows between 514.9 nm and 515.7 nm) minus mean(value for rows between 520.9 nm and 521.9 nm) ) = 5.4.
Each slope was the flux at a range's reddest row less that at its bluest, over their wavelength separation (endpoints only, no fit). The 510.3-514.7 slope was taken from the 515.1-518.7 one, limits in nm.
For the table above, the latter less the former -0.2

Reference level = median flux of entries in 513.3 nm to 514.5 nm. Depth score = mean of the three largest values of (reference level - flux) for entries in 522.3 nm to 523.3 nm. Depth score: 0.66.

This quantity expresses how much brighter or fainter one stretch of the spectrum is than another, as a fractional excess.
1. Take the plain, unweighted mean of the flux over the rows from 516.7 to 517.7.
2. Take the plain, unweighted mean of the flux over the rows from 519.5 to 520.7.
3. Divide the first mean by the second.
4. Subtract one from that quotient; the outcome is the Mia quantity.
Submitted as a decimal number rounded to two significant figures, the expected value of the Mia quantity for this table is -0.12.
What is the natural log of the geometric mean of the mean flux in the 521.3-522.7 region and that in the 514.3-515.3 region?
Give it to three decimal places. 1.730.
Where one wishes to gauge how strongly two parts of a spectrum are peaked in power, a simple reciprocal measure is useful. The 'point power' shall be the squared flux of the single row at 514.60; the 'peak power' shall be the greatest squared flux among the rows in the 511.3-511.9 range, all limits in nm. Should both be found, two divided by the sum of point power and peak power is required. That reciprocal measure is 0.031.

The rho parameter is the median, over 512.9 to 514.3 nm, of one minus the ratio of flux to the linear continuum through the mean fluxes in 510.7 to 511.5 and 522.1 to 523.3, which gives -0.063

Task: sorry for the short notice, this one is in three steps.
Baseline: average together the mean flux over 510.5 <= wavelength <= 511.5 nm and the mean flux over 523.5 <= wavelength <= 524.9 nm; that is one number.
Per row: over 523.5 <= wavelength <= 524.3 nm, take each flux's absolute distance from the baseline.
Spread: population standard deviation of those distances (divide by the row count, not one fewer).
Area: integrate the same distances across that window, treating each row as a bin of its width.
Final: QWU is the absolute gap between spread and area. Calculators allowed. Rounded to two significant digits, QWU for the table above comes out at 0.10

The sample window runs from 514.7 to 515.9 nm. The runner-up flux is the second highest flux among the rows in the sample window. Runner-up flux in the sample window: 6.11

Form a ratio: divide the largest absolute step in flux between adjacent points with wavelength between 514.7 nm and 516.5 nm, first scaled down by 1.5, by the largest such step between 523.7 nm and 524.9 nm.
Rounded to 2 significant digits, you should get 0.83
